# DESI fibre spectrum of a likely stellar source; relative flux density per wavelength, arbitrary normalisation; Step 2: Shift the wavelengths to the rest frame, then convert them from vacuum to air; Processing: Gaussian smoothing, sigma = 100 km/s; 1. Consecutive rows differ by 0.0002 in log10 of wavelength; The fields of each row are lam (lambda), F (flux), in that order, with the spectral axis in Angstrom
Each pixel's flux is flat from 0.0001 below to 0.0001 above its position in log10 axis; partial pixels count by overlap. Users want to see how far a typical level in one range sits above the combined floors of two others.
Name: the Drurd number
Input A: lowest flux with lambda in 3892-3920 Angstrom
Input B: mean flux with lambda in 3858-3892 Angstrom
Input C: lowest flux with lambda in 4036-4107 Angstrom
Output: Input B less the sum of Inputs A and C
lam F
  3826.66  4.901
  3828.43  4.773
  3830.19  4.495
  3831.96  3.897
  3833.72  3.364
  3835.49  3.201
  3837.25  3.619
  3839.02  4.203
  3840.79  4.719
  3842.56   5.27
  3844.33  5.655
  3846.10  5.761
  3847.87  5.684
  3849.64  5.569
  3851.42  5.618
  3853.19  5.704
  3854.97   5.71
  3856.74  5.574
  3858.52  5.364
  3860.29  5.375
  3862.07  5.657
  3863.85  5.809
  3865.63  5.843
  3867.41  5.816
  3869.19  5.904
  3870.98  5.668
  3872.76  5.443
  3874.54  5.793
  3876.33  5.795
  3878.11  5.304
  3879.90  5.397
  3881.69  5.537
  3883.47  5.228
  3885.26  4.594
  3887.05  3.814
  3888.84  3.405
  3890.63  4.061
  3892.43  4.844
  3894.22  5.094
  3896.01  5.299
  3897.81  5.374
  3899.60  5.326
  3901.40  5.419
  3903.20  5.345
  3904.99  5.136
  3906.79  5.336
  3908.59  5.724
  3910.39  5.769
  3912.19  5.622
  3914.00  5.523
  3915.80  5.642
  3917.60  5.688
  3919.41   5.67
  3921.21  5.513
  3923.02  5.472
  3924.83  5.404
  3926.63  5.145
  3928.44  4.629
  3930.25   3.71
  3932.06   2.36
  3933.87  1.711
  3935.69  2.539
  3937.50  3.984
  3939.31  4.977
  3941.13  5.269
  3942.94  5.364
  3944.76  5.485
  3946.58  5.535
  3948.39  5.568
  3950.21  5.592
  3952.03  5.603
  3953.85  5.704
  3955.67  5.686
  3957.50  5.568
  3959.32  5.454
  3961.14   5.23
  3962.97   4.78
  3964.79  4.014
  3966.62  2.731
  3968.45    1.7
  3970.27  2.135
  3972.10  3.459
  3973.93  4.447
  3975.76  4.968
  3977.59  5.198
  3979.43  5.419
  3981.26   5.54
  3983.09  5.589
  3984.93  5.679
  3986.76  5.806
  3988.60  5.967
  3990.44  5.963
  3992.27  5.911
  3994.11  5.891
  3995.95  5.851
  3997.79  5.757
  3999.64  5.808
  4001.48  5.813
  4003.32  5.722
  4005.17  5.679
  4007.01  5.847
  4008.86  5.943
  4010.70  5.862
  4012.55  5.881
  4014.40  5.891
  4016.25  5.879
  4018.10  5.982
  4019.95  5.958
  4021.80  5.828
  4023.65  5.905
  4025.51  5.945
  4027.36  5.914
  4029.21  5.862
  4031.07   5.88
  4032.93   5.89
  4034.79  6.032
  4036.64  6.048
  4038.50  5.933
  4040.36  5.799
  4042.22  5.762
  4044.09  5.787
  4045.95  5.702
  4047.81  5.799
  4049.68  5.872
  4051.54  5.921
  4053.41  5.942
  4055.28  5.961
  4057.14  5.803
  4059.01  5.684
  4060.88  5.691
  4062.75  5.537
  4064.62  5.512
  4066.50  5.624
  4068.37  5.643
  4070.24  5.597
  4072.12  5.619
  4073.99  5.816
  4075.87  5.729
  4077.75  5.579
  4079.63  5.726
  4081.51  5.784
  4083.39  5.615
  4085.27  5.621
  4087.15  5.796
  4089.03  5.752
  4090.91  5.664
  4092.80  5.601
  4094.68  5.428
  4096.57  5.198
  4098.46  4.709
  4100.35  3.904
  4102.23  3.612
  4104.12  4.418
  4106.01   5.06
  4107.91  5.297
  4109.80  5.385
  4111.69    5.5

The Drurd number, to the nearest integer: -3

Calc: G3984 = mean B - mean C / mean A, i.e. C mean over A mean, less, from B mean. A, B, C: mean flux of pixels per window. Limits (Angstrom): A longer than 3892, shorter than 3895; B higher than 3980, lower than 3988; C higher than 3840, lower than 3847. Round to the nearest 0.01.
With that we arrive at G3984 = 4.58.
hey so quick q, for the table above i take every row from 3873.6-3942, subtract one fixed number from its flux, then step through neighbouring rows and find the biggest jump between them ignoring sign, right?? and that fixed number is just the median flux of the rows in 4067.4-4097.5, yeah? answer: 1.4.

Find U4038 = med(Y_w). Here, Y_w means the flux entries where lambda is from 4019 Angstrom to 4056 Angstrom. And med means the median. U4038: 5.90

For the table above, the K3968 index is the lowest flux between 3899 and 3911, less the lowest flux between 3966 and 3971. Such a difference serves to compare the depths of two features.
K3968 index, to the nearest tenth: 3.4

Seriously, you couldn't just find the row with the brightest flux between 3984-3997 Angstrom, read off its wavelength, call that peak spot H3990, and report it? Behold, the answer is 3988.60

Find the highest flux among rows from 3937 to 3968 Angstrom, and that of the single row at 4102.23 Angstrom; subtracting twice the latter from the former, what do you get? -1.5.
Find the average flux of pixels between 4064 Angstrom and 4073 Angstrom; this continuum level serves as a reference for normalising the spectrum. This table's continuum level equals 5.60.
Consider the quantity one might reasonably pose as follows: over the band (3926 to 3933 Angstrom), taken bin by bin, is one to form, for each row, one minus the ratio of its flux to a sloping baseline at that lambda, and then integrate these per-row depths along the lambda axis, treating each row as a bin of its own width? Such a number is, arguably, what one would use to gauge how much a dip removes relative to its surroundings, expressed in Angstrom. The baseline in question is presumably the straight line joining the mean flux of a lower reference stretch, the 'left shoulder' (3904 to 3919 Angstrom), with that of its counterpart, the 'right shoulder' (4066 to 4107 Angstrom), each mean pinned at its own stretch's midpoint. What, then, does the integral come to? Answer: 2.1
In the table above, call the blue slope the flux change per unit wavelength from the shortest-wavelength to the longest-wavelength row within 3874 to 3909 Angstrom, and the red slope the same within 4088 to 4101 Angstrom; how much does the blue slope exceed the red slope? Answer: 0.16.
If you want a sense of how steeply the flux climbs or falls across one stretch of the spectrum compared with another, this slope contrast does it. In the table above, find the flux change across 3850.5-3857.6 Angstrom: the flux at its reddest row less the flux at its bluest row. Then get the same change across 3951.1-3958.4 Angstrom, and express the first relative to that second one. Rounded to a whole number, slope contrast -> 1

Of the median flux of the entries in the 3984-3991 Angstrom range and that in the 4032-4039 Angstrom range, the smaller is 5.9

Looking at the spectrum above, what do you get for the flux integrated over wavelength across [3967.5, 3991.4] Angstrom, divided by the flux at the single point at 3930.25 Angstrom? 31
